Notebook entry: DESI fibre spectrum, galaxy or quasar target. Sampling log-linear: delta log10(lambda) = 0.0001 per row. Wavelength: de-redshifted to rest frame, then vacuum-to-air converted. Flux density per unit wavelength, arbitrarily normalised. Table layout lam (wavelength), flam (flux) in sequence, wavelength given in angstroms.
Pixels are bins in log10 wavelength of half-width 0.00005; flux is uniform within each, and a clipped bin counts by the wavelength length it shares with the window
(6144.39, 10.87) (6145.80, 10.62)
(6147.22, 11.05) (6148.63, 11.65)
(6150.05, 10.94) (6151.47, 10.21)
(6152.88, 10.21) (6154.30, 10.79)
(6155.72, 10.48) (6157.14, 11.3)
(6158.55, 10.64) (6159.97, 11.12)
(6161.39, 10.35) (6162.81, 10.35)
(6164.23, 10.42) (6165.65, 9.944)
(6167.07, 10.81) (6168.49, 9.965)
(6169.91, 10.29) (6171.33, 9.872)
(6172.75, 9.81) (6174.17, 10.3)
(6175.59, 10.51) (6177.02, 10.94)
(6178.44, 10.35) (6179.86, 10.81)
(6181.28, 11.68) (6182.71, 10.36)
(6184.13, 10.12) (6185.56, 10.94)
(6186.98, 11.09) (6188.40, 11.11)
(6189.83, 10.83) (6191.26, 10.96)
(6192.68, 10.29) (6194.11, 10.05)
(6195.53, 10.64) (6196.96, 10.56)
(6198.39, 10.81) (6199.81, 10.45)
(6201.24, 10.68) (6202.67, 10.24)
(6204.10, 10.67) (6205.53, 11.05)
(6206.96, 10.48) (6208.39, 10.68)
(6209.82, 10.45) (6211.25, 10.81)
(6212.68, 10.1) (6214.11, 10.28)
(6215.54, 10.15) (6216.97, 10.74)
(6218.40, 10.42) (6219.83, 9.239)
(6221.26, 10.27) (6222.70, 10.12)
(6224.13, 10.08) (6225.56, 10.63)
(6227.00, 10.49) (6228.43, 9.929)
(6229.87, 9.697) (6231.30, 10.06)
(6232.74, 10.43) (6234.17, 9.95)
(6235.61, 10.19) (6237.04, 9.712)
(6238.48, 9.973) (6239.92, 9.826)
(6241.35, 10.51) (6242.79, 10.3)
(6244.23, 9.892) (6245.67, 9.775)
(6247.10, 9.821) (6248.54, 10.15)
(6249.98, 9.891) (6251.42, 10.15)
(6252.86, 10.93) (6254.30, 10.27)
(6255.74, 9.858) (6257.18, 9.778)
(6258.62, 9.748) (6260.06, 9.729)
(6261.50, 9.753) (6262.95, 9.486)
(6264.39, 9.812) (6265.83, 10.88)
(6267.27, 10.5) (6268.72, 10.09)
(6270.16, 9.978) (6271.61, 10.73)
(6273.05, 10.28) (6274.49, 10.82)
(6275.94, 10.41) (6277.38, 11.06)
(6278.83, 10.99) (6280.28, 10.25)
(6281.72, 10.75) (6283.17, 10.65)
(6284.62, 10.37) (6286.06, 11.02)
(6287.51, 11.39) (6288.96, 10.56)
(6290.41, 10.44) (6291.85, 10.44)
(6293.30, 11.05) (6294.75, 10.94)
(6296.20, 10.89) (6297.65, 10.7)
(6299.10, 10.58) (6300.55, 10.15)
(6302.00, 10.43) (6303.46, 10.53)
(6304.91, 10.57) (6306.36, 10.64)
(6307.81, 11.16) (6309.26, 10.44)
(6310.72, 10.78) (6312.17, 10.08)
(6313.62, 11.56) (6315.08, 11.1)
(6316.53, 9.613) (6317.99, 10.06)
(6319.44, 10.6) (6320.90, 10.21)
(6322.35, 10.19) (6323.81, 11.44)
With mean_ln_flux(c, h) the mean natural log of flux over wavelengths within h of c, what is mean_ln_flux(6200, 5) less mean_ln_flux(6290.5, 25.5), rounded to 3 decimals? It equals -0.008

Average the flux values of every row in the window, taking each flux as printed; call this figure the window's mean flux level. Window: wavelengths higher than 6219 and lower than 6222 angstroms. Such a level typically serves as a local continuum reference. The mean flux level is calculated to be 9.8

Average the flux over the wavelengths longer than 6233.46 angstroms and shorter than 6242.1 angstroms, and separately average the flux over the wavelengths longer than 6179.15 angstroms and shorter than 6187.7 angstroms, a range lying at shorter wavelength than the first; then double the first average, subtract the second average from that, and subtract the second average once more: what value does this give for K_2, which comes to -1.6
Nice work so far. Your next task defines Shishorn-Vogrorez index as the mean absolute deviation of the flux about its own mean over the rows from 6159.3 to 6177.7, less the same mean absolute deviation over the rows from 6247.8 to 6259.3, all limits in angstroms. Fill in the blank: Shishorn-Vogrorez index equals 0.03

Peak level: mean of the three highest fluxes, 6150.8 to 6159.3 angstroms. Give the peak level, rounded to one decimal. 10.9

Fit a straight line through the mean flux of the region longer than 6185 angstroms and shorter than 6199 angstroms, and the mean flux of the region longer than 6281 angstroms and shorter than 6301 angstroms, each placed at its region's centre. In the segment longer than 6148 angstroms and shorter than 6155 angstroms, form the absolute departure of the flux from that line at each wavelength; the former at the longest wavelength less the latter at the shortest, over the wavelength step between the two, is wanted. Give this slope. -0.15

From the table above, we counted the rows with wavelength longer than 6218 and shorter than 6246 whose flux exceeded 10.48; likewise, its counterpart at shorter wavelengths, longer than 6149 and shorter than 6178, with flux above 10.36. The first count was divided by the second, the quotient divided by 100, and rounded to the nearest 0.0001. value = 0.0030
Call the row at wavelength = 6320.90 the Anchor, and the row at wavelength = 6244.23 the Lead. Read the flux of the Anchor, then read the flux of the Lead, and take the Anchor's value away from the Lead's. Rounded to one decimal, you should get -0.3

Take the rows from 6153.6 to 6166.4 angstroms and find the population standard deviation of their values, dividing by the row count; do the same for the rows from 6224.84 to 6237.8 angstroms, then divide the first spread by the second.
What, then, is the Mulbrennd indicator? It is 1.2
